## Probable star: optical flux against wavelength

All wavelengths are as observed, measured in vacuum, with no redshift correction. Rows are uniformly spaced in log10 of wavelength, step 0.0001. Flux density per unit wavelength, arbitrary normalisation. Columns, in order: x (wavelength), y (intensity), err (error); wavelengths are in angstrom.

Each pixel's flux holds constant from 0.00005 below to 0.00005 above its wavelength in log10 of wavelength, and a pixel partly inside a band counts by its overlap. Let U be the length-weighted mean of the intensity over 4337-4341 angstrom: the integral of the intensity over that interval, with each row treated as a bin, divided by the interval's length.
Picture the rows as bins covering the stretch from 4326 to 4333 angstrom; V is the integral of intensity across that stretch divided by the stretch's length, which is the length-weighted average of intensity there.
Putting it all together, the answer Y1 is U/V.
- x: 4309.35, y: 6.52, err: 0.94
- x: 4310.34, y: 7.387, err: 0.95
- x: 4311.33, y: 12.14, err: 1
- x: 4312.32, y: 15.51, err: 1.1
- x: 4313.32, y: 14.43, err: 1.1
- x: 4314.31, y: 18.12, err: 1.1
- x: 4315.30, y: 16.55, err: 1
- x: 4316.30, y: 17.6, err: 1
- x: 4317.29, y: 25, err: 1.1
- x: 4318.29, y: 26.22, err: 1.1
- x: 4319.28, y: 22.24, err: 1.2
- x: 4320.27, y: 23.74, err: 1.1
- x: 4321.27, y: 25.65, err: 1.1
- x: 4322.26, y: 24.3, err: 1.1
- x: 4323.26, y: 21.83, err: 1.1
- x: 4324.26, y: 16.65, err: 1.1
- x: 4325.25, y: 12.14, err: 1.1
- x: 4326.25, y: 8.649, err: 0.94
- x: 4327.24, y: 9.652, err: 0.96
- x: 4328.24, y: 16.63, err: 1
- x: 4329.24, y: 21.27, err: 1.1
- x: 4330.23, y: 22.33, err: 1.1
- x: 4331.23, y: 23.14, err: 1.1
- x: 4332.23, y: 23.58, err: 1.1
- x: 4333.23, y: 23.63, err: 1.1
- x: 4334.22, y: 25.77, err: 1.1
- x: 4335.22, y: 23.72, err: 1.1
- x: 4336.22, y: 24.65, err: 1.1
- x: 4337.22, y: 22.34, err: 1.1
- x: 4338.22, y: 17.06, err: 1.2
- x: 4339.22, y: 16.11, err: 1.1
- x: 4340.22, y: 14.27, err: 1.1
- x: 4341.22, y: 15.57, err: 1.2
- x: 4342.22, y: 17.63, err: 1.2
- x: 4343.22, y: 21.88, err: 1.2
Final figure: 0.9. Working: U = 17.0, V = 18.4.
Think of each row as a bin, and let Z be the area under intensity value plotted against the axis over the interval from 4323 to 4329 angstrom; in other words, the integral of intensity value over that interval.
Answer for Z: 86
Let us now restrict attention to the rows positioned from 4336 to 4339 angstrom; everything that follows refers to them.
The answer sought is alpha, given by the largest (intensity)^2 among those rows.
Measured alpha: 608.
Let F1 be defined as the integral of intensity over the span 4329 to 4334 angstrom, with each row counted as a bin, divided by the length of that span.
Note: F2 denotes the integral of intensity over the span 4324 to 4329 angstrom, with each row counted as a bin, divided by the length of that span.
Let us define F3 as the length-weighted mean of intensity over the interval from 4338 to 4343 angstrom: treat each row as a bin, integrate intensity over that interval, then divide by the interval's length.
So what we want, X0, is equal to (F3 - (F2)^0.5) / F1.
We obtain 0.6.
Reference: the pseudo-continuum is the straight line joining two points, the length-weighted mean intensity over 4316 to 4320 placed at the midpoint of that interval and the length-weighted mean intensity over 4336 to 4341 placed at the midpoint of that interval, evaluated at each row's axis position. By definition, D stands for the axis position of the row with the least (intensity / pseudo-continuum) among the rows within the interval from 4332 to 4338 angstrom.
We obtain 4332.23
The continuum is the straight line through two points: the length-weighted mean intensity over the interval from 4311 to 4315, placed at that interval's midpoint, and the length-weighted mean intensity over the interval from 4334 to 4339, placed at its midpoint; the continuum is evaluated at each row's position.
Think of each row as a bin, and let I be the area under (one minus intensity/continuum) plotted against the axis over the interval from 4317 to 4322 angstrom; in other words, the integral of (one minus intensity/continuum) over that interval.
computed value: -2.2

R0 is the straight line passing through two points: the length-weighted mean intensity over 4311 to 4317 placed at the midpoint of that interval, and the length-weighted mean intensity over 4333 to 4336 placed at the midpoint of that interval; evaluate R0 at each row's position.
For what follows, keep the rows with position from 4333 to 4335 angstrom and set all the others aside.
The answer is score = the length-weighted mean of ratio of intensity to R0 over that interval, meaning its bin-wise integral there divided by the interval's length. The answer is 1.02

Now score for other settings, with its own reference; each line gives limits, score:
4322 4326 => 0.88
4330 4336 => 1.00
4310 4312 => 0.70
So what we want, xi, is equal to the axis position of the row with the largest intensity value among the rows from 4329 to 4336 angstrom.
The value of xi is 4334.22 angstrom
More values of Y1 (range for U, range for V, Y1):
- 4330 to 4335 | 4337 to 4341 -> 1.4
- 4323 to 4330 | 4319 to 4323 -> 0.6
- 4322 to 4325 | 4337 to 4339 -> 1.1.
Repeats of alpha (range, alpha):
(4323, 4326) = 477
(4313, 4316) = 328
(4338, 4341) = 291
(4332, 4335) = 664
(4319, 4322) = 658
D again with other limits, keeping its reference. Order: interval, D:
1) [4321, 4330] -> 4326.25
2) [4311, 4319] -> 4311.33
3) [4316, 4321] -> 4316.30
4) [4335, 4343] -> 4340.22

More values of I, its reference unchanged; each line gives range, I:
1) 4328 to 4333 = -0.3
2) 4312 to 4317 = -0.4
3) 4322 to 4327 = 0.7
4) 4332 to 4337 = -0.6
